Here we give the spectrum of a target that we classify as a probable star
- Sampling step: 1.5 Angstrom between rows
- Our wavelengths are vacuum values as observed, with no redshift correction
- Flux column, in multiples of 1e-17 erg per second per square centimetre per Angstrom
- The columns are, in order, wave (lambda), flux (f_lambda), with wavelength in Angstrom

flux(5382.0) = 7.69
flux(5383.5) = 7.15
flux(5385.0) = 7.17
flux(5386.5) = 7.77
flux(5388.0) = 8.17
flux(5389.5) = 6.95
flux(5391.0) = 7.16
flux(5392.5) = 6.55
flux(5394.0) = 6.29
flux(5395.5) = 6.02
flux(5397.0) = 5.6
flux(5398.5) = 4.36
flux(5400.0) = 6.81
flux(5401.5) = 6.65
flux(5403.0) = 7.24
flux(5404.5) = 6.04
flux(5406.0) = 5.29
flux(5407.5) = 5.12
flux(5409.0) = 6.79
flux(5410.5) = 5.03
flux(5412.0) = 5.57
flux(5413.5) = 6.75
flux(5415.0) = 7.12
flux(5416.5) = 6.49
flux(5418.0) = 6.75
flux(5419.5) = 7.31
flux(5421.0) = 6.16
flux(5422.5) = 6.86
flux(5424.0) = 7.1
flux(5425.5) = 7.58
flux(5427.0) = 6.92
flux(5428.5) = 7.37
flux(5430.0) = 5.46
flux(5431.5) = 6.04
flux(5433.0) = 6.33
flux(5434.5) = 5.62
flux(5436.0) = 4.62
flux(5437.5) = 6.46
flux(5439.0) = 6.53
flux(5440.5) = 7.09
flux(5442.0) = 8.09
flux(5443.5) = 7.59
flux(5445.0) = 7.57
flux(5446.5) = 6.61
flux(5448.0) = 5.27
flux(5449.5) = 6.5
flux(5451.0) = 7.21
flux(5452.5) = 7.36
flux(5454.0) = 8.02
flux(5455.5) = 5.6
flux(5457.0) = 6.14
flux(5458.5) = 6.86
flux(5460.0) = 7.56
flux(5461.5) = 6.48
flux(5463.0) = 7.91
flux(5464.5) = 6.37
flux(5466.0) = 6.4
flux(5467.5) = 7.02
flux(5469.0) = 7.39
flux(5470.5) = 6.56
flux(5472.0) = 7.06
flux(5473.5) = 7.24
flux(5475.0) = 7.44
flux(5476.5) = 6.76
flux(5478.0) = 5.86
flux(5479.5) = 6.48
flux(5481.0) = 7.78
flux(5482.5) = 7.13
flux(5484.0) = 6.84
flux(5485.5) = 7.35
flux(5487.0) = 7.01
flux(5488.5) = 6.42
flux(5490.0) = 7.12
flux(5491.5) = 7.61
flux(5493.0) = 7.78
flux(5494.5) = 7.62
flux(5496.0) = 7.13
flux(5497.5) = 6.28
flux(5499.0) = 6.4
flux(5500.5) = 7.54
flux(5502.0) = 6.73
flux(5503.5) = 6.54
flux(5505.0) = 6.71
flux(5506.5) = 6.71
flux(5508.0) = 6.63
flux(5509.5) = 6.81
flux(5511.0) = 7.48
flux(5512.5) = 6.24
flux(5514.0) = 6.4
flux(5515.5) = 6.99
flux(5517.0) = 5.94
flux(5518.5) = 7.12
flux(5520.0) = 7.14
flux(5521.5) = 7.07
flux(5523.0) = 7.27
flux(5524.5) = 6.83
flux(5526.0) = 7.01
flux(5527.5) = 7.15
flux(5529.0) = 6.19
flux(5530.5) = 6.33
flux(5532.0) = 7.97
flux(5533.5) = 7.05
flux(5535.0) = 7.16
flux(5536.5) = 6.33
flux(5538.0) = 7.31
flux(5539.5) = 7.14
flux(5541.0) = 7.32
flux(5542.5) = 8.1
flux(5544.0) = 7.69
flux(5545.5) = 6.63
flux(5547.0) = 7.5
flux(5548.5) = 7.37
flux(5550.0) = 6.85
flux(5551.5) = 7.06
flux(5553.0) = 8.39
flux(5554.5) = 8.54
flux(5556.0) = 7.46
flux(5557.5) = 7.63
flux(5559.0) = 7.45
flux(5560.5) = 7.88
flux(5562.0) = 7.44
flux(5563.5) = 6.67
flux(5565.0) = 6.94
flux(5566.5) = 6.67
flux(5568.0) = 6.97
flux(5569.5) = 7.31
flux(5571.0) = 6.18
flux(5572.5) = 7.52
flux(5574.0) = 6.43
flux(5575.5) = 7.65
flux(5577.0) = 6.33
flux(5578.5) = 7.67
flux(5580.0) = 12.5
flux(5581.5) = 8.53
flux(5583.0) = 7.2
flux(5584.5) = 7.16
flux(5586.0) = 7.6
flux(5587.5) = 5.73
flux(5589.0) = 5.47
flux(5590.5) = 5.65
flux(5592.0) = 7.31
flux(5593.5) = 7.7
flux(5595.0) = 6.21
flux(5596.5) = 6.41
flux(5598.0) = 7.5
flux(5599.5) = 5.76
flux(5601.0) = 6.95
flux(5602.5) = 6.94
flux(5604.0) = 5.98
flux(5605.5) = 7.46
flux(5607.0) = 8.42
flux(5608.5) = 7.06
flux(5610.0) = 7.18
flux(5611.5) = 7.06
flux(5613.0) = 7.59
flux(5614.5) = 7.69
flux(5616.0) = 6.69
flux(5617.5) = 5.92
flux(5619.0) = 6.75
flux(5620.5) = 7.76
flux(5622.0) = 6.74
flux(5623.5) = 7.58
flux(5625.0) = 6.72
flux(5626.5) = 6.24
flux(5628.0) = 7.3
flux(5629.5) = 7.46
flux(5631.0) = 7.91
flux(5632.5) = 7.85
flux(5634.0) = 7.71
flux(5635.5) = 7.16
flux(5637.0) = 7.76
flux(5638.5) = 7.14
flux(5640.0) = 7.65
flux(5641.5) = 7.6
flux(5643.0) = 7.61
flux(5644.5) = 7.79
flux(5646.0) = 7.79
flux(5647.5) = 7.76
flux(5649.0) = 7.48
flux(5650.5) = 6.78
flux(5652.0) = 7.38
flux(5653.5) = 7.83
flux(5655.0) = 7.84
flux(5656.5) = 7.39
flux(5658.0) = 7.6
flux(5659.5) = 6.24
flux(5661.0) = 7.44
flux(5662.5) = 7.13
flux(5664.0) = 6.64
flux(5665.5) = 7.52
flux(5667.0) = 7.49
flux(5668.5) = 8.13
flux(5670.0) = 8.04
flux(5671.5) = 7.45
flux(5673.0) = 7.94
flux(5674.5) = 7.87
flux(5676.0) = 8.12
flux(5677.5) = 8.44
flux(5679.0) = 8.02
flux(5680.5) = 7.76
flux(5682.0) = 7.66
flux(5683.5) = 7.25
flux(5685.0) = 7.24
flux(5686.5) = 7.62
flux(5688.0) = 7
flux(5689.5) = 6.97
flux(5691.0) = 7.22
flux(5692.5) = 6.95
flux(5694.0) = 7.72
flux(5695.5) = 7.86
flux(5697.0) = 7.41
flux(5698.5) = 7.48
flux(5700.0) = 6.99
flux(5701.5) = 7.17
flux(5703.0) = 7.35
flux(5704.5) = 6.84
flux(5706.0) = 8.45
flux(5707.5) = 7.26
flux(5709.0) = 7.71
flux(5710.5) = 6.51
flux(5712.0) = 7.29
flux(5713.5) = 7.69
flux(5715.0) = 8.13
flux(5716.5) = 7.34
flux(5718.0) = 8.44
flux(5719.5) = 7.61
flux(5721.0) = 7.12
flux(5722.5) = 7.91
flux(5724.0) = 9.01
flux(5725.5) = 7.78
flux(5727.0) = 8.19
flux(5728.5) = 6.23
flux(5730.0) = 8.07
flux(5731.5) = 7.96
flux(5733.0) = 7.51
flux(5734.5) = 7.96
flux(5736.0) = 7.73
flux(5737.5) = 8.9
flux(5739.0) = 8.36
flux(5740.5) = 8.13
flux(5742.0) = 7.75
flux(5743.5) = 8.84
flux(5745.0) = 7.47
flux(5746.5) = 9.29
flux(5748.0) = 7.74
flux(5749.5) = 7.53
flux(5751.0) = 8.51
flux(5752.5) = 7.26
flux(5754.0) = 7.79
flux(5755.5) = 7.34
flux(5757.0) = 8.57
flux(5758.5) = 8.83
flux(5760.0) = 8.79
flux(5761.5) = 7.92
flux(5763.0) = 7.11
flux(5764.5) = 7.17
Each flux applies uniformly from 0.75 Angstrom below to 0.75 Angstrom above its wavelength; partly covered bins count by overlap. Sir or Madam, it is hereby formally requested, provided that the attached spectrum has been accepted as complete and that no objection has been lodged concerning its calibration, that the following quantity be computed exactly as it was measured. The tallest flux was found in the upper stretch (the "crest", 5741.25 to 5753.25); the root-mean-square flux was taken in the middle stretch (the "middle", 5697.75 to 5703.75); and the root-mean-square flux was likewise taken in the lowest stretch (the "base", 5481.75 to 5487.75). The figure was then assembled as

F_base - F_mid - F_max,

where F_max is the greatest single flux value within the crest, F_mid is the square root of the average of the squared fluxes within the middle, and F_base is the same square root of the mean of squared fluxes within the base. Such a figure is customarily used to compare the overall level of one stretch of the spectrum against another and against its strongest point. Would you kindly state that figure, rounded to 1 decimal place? -9.5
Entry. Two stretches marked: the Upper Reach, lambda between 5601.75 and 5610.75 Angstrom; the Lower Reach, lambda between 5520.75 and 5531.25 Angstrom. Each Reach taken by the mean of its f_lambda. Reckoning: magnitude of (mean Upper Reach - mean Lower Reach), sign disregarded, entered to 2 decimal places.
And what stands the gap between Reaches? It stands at 0.34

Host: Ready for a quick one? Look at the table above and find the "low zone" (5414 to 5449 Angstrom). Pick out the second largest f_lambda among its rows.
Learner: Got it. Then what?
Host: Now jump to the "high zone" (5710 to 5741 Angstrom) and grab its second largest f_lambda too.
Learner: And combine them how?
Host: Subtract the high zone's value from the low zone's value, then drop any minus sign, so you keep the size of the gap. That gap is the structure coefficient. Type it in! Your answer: 1.31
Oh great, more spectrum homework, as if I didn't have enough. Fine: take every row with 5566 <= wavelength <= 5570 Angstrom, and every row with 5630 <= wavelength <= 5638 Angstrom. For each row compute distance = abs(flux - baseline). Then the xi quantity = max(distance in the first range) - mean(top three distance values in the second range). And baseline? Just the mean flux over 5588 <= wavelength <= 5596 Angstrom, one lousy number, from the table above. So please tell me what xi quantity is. -0.53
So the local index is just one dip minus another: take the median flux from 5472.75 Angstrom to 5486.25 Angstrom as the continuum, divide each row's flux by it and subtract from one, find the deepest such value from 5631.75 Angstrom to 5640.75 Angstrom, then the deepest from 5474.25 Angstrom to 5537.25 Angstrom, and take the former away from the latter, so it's 0.18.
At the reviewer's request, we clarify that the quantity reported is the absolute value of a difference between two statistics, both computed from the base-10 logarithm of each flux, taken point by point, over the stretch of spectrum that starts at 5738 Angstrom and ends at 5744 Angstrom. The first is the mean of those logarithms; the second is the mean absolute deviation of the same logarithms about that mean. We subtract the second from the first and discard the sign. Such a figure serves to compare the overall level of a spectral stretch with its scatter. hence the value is 0.900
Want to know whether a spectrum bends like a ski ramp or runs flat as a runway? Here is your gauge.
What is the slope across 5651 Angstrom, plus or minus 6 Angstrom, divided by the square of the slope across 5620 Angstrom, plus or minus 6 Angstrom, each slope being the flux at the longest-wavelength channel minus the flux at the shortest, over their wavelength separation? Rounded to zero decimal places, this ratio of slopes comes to -4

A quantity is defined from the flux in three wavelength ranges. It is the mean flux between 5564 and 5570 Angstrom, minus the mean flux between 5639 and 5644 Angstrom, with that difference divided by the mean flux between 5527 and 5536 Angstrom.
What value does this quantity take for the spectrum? -0.09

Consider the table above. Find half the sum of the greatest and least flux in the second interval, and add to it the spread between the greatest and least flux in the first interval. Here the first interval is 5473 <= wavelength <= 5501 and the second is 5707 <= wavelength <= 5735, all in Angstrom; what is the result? 9.5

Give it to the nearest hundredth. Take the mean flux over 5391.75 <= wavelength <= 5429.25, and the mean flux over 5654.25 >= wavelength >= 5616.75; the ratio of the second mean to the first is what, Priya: 1.15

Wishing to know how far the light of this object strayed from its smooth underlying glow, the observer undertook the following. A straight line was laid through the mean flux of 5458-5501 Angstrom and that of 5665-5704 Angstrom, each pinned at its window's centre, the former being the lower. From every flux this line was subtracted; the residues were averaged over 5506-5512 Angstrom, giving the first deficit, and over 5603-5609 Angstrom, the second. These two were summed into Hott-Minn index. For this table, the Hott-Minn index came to -0.3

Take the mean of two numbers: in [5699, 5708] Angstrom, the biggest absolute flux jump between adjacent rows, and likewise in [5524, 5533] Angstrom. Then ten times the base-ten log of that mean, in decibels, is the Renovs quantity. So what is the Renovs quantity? 2.1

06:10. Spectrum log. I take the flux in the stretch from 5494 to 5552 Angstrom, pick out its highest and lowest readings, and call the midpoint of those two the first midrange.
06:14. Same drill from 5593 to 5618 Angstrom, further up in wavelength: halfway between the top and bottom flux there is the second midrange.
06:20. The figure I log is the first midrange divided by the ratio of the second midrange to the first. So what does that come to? 7.0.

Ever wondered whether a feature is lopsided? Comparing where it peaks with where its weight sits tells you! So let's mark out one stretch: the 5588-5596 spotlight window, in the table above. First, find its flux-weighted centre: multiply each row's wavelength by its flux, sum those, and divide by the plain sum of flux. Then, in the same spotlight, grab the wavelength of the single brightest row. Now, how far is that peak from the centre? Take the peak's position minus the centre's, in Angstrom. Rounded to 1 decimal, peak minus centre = 1.3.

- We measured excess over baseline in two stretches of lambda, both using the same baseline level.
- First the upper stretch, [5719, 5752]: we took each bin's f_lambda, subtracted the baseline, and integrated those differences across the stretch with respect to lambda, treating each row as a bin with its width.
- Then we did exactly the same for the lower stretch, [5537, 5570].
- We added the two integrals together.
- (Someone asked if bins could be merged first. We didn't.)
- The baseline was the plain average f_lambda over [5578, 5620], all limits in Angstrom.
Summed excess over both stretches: 35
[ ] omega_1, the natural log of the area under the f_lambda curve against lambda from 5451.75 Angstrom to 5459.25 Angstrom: 3.93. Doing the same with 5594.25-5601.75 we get 3.90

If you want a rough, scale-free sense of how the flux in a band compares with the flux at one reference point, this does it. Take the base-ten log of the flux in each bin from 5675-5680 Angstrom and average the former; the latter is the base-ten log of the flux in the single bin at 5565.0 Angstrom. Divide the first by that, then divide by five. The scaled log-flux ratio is 0.217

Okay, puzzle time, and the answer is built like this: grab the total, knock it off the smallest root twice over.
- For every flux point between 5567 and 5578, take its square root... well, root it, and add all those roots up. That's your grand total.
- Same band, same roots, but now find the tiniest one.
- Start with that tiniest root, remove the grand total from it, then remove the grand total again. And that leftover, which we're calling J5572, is -34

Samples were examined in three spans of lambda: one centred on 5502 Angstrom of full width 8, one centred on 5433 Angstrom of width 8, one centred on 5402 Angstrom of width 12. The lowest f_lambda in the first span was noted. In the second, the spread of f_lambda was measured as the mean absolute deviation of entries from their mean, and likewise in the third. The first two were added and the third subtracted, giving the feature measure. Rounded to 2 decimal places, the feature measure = 6.06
